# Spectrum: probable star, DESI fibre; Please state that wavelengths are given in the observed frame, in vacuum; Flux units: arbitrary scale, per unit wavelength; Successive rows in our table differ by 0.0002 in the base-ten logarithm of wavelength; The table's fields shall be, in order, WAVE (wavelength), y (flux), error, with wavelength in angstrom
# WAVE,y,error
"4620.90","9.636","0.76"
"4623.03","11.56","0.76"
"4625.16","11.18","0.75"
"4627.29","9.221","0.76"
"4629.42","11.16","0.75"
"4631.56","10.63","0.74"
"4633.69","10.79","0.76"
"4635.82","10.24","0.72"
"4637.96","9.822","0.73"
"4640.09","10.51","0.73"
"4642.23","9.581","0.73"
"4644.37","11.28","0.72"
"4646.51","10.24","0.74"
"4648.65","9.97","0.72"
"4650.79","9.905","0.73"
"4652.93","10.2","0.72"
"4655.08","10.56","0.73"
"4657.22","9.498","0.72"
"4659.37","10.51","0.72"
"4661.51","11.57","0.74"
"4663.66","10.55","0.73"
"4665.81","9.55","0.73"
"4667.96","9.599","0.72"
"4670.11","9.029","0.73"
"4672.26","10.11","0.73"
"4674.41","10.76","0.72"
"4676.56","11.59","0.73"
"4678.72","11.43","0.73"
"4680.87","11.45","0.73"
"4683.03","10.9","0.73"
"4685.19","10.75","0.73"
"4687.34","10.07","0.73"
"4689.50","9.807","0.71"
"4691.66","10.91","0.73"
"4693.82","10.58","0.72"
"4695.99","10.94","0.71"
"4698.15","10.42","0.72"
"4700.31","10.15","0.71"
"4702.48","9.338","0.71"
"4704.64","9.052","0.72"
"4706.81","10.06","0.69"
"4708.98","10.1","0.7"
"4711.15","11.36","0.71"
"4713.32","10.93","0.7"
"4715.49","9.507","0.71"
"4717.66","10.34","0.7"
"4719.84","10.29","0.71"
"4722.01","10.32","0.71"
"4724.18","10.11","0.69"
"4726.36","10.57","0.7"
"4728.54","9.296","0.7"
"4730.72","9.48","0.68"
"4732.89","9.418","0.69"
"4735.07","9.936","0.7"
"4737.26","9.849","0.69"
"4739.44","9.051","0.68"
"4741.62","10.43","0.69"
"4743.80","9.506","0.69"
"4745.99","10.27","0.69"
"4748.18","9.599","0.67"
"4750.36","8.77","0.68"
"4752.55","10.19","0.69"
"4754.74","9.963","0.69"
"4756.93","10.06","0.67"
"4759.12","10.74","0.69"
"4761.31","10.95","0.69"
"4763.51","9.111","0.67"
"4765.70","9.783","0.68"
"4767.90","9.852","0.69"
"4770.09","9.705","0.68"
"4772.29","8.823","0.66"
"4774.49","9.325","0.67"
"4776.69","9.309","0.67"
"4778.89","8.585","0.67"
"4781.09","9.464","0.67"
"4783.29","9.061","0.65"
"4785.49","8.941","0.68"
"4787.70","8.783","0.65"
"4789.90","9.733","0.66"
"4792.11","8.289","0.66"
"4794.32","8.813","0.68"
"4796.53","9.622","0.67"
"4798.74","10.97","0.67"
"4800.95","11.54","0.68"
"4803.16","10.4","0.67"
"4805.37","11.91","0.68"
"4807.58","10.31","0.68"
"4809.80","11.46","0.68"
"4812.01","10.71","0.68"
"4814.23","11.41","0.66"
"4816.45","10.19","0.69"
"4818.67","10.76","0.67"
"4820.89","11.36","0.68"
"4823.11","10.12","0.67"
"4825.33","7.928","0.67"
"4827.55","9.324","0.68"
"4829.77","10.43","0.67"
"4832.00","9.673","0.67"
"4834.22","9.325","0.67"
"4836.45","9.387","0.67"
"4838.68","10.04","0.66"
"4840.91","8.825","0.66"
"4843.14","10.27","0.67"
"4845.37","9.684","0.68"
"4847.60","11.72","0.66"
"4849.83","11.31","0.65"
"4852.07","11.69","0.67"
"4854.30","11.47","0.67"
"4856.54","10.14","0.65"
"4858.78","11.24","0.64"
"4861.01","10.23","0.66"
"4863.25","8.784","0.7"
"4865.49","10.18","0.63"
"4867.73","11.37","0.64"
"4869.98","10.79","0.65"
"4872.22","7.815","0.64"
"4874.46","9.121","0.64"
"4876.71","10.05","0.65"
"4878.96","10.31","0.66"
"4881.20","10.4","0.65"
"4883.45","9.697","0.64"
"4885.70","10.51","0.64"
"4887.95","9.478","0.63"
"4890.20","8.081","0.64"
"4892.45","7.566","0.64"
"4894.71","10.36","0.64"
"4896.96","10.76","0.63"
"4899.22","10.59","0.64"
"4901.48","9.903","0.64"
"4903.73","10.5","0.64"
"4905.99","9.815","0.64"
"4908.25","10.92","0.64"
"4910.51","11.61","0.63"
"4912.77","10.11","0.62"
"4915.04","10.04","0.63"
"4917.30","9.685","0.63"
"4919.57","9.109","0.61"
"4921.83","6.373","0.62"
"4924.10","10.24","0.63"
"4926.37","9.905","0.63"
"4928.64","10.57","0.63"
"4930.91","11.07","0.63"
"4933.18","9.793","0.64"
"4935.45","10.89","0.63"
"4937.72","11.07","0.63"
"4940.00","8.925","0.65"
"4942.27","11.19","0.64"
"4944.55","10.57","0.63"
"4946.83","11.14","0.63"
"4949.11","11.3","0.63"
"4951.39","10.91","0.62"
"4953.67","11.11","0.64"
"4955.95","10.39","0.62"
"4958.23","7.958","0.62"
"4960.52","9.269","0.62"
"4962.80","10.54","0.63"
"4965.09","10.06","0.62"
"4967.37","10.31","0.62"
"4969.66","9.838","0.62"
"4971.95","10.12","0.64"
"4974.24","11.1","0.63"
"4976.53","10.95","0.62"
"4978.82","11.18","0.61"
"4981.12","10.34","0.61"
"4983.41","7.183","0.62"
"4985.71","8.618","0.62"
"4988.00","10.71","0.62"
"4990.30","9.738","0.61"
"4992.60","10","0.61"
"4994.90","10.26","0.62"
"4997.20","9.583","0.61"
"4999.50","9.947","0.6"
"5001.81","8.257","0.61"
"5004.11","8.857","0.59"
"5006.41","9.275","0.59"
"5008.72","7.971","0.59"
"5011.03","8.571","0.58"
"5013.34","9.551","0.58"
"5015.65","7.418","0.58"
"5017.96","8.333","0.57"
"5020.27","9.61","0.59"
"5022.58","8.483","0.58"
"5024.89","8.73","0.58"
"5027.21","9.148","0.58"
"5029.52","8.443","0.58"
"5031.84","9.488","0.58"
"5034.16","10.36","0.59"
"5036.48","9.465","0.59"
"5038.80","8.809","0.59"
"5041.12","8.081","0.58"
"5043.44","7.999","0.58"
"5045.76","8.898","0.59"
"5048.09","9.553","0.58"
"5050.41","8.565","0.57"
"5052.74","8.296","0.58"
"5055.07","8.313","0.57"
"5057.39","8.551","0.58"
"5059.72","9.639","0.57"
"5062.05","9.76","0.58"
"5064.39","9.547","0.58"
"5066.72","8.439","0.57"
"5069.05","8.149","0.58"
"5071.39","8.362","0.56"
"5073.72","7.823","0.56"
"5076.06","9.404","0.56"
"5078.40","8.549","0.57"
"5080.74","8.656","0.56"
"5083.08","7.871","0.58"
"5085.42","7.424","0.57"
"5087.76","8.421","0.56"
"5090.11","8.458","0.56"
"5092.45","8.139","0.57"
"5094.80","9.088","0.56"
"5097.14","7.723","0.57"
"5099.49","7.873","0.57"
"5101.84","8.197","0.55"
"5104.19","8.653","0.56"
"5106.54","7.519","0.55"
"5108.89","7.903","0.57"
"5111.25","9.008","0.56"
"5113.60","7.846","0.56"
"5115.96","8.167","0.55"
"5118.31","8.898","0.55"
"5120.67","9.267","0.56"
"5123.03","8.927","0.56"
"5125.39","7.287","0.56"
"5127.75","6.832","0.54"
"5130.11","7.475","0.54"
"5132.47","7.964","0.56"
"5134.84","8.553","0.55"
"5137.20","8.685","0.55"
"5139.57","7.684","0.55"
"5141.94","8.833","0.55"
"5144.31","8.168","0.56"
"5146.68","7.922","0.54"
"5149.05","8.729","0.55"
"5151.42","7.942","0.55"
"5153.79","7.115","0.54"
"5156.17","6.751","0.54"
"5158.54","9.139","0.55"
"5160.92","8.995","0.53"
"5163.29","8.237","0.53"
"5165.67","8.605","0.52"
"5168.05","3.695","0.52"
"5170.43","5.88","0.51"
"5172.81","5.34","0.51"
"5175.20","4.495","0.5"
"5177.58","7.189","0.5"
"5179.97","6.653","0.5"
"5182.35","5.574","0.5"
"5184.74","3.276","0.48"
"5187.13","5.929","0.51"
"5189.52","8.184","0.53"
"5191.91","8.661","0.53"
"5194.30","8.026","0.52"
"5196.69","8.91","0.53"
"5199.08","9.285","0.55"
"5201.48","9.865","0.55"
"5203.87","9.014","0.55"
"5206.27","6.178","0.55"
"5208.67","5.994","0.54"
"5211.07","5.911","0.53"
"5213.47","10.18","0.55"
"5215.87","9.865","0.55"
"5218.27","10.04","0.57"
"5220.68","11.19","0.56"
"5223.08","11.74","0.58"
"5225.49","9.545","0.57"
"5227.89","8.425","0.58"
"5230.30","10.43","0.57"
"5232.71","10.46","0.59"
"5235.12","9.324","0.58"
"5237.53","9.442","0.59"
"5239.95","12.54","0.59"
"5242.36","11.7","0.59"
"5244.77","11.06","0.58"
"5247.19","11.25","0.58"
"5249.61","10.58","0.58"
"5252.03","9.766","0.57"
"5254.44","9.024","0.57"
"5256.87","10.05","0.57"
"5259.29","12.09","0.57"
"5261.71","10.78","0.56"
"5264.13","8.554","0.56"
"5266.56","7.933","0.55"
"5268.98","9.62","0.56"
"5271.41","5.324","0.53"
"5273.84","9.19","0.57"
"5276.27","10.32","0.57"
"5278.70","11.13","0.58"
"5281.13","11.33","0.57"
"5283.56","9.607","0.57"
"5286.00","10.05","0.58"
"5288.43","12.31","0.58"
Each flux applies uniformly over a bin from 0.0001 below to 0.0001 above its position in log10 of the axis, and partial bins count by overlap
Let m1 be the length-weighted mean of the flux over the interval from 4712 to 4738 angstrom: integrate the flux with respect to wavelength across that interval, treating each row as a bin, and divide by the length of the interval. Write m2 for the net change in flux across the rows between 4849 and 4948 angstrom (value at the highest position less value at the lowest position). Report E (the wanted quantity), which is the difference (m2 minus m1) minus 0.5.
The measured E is -10.7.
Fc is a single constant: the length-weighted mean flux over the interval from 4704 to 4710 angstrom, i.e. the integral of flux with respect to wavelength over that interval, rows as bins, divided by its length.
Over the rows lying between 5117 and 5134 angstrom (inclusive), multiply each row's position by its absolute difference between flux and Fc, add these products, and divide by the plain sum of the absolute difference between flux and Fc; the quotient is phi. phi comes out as 5127.1 angstrom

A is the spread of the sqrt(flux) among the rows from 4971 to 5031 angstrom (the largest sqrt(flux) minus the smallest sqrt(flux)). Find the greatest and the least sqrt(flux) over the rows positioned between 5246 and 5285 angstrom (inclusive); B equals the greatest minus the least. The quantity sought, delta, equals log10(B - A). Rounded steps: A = 0.66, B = 1.17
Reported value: -0.3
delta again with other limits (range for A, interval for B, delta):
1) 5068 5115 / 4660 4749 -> -1.2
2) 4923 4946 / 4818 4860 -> -0.6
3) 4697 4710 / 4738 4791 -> -0.8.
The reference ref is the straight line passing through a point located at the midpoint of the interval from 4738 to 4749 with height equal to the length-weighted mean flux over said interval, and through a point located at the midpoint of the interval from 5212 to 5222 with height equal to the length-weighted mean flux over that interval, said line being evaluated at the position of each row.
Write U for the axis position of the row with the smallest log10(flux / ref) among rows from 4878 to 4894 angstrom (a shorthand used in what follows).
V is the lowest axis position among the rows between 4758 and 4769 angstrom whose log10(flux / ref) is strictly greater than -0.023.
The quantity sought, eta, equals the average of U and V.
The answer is 4825.8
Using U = 4892.45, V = 4759.12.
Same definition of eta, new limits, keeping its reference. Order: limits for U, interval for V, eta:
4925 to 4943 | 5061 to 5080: 5001.0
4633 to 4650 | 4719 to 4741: 4681.0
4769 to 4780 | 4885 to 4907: 4832.3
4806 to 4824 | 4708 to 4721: 4766.0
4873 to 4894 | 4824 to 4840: 4861.1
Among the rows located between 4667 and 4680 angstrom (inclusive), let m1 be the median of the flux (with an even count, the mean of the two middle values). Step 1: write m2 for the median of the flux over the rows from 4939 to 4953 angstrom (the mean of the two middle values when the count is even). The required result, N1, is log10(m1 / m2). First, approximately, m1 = 10.4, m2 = 11.0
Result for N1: -0.02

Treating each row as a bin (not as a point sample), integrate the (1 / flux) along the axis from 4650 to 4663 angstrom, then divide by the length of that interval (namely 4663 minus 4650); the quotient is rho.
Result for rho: 0.097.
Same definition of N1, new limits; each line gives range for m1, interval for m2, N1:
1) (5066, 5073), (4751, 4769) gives -0.08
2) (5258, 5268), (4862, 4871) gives -0.04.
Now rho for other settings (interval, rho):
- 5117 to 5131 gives 0.125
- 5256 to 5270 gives 0.104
